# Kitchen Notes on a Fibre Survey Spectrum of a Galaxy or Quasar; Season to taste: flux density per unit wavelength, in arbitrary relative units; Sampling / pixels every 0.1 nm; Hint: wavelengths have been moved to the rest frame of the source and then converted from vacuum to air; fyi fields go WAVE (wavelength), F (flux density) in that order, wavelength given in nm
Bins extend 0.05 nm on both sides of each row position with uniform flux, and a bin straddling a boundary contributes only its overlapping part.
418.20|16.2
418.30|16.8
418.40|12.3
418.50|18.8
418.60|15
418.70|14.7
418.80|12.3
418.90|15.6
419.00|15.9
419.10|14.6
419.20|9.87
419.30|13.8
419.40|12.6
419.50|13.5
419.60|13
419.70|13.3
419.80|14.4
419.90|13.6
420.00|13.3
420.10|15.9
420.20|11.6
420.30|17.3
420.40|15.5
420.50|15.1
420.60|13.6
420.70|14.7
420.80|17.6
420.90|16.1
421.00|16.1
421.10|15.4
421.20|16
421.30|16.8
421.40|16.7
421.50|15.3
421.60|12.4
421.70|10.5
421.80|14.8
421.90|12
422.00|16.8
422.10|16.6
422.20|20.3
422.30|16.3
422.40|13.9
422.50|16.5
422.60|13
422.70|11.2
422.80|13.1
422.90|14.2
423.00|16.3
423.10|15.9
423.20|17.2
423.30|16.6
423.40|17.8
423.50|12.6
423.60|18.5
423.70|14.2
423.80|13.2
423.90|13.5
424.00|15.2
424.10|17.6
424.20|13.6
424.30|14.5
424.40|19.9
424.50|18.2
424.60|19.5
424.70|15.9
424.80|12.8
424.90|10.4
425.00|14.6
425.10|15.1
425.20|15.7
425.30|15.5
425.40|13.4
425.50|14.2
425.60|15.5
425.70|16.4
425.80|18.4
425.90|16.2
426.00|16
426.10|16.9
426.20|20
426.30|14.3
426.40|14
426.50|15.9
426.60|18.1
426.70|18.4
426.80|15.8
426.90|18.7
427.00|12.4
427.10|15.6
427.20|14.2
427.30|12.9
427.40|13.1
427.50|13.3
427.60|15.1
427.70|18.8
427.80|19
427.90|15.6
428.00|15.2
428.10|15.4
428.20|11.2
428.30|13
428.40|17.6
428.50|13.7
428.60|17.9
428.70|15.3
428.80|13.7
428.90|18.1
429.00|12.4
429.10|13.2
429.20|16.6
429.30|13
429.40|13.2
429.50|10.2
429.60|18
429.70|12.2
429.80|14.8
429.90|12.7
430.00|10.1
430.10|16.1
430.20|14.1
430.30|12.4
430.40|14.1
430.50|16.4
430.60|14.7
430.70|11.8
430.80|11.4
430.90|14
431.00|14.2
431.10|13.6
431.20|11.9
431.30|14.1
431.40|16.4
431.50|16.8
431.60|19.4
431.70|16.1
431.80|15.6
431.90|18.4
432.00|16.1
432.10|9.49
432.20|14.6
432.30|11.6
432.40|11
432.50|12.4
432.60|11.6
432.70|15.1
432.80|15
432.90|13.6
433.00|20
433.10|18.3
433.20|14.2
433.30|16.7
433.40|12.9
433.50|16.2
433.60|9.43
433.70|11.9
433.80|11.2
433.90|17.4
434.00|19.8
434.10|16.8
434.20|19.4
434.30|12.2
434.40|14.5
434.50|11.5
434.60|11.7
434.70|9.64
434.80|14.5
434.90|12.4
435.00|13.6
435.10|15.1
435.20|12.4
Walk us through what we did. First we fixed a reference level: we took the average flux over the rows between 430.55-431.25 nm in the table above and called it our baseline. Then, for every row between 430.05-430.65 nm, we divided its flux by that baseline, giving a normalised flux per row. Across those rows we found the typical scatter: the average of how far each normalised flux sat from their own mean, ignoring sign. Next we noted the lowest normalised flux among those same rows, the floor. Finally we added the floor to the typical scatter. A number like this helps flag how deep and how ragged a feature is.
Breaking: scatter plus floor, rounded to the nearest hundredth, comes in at 1.03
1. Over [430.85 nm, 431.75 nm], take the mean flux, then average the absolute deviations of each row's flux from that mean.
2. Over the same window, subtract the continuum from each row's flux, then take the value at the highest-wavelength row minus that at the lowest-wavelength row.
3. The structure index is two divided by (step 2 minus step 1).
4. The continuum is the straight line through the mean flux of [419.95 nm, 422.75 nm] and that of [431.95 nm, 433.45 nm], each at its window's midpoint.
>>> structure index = 5.3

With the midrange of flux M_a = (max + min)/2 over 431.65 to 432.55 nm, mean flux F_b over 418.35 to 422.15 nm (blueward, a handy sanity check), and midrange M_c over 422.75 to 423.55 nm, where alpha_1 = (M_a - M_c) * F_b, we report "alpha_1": -18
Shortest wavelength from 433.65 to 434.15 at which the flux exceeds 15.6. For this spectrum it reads 433.90 nm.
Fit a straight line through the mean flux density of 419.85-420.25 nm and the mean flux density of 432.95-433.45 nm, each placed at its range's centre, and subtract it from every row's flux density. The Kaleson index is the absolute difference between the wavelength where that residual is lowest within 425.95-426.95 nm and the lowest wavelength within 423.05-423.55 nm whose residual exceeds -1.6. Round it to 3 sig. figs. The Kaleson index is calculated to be 3.30 nm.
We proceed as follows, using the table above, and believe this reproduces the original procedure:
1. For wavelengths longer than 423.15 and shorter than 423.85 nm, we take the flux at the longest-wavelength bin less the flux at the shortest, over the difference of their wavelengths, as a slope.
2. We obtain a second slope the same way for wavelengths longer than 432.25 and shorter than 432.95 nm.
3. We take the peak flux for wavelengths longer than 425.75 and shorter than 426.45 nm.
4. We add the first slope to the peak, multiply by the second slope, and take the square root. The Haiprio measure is 7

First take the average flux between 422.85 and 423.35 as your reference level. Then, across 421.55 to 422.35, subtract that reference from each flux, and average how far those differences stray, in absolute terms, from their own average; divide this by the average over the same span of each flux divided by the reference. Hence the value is 2.7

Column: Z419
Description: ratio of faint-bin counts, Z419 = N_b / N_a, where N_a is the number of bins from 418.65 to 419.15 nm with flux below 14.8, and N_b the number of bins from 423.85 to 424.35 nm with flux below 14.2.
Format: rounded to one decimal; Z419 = 0.7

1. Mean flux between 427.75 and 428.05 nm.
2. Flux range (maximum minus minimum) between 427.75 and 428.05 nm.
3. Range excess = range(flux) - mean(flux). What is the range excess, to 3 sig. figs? -12.8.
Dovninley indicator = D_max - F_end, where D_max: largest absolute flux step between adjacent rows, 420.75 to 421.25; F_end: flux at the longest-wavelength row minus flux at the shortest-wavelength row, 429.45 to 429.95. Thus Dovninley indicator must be -1.0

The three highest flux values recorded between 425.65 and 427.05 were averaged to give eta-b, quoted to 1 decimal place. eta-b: 19.0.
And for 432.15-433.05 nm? 16.7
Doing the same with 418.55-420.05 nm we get 15.5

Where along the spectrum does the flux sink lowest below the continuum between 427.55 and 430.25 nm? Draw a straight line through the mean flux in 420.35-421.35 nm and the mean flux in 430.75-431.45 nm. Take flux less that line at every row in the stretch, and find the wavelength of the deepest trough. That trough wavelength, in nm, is 430.00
